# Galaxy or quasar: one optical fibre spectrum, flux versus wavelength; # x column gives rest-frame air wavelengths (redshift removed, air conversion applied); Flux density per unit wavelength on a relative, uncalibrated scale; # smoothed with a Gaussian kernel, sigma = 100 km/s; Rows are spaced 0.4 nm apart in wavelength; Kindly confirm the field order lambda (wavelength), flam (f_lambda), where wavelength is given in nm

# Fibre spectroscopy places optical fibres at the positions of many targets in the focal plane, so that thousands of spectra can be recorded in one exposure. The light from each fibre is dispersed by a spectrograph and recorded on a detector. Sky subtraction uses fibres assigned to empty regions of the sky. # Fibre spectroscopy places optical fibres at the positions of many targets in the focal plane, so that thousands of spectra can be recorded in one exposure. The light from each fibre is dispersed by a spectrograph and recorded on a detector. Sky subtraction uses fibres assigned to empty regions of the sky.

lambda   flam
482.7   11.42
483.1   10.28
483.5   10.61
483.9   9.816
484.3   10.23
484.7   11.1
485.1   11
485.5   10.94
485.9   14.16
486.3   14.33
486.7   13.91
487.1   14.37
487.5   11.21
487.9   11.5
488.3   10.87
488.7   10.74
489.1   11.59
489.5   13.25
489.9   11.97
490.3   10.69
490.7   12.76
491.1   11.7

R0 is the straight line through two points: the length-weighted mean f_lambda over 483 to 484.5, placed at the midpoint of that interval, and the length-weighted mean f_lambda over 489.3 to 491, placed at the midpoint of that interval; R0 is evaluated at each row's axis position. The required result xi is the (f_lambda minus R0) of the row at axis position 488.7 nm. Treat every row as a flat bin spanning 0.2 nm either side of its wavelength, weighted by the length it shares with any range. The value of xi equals -1.0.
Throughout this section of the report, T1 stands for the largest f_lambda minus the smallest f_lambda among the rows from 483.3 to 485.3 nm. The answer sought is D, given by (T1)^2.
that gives 2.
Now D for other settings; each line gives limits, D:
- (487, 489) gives 13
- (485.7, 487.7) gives 10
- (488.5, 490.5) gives 7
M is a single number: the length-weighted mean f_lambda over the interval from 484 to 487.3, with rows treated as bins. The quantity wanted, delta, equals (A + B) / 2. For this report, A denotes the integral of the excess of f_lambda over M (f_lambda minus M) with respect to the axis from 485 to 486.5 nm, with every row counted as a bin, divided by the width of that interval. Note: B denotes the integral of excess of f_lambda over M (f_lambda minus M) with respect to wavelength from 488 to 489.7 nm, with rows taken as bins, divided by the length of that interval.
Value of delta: -0.3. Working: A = 0.3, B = -0.8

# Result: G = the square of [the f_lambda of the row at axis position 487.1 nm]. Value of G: 206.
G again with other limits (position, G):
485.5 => 120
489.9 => 143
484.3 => 105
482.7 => 130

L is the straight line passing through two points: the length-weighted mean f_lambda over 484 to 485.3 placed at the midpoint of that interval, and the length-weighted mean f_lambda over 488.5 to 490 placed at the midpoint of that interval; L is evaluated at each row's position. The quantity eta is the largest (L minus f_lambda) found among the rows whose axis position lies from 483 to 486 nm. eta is 0.7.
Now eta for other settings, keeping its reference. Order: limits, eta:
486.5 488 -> 0.2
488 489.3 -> 1.0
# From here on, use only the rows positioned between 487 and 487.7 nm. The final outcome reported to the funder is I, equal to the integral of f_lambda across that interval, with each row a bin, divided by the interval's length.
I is 12.6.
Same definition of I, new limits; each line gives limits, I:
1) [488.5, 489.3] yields 11.2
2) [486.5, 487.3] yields 14.1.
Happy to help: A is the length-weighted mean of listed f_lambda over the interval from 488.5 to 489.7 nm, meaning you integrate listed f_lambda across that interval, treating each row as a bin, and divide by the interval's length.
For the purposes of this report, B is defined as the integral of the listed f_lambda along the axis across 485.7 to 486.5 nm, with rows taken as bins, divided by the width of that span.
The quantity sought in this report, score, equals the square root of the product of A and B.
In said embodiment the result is 13.0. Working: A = 11.9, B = 14.2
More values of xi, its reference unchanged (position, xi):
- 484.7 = 0.6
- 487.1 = 3.1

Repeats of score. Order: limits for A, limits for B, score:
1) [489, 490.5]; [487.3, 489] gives 11.5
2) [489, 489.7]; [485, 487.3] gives 12.9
